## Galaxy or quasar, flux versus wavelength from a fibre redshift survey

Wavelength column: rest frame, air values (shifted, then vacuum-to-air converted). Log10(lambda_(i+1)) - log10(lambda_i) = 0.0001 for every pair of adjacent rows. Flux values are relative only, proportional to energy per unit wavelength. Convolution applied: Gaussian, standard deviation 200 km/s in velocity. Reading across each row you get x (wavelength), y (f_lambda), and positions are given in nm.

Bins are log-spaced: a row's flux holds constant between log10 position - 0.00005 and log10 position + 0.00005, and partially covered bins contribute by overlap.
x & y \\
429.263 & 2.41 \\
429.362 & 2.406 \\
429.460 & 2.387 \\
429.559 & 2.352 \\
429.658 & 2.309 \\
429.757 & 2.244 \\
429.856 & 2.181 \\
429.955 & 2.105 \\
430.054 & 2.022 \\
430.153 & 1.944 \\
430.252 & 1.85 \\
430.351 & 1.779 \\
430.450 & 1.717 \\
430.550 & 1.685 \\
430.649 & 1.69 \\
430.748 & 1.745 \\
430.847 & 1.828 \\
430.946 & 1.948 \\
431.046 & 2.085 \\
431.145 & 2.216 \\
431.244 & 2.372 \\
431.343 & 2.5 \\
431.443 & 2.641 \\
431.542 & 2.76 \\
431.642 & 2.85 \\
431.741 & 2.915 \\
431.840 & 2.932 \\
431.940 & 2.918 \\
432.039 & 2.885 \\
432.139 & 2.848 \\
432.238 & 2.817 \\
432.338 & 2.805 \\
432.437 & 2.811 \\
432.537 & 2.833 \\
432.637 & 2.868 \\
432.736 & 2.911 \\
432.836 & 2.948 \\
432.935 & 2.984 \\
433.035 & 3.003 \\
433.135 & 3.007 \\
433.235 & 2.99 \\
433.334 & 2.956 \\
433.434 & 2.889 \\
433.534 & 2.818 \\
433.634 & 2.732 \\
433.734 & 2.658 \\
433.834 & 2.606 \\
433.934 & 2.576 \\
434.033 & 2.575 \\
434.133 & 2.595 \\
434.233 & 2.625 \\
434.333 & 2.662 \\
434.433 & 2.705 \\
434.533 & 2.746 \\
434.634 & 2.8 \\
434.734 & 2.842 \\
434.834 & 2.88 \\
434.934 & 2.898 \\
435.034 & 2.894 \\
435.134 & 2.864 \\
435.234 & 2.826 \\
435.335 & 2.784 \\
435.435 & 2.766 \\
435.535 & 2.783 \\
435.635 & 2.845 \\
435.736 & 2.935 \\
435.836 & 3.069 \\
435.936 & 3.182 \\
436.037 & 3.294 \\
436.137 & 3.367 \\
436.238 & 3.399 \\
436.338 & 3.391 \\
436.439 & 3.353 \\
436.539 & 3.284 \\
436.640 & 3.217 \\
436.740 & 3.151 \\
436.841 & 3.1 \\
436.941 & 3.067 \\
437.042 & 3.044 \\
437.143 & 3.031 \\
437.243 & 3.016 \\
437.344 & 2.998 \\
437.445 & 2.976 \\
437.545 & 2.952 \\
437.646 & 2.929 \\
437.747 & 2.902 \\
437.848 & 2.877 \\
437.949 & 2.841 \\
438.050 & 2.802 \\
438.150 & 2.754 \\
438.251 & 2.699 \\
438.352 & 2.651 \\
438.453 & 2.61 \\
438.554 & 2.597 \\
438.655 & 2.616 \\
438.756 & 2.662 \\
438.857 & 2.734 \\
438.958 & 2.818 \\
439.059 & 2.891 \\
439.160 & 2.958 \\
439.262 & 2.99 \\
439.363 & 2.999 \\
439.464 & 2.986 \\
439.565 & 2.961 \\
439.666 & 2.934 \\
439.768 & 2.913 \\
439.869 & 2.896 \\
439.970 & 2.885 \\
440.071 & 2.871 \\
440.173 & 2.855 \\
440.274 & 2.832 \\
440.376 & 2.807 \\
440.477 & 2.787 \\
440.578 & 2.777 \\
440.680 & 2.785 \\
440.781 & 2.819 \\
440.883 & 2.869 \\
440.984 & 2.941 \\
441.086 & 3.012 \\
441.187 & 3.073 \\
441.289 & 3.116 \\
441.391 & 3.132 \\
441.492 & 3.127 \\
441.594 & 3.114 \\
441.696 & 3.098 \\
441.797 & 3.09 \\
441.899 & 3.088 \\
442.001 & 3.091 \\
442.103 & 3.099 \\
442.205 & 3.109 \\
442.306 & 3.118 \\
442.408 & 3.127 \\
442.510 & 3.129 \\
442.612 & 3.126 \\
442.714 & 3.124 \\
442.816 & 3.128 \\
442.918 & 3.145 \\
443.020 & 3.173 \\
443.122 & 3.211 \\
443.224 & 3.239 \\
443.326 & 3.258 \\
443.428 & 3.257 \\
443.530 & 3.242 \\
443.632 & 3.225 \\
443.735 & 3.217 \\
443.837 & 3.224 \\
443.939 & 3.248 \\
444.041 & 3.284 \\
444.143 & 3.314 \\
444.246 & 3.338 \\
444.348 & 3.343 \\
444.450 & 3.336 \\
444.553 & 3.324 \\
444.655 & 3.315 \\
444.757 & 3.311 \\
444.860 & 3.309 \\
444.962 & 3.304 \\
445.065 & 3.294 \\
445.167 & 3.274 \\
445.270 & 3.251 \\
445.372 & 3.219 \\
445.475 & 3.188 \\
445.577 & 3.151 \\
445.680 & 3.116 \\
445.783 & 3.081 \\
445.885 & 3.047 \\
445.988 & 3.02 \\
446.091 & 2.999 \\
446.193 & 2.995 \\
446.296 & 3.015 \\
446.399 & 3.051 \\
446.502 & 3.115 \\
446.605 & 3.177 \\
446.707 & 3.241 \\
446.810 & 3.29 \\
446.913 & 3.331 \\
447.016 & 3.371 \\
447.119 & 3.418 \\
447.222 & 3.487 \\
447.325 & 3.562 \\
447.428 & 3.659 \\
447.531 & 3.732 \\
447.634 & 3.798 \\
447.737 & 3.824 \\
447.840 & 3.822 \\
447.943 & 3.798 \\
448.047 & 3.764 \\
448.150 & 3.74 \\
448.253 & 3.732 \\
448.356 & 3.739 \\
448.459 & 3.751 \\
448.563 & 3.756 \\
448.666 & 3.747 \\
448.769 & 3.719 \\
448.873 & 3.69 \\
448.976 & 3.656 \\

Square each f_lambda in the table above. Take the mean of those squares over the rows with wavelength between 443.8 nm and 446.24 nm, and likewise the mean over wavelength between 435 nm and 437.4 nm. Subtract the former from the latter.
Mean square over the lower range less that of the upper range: -0.92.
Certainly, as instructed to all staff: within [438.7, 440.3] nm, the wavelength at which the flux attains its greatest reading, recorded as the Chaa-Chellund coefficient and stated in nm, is 439.363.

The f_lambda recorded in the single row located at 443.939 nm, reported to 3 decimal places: 3.248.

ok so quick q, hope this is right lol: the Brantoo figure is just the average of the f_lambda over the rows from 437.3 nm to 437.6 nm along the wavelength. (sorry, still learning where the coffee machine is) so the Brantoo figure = 2.98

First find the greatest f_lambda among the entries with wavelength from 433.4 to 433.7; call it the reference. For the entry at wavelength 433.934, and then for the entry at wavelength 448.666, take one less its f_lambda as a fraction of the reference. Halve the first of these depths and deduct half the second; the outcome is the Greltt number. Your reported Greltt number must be 0.20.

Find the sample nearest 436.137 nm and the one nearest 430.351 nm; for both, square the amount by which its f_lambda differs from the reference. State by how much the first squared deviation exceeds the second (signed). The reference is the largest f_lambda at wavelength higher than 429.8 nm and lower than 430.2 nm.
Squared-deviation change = 1.24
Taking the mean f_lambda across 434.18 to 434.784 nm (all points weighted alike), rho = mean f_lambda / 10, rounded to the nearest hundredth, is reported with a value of 0.27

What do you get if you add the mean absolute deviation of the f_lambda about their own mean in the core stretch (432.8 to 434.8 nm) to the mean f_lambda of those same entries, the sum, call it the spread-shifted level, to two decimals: 2.92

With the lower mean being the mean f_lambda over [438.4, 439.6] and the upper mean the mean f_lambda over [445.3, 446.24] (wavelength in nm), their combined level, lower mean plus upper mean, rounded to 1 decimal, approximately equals 5.9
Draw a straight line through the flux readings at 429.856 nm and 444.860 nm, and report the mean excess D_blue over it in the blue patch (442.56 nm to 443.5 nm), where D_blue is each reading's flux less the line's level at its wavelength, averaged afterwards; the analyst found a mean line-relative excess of 0.014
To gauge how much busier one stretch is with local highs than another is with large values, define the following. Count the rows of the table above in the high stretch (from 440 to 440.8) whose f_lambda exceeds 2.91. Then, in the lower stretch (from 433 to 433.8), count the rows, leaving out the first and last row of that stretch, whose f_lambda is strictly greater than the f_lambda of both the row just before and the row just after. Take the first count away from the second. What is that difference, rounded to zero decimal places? 1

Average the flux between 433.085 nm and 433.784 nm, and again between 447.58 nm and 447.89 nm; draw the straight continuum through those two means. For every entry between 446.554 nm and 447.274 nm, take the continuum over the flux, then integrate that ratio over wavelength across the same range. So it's 0.814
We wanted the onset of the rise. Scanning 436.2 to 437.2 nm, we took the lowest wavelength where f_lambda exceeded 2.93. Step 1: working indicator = 436.238 nm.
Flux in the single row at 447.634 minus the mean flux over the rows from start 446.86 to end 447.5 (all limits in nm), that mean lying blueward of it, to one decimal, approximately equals 0.3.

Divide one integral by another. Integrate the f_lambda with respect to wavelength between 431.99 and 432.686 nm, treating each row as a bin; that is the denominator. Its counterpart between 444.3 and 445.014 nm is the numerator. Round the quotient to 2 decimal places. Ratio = 1.20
